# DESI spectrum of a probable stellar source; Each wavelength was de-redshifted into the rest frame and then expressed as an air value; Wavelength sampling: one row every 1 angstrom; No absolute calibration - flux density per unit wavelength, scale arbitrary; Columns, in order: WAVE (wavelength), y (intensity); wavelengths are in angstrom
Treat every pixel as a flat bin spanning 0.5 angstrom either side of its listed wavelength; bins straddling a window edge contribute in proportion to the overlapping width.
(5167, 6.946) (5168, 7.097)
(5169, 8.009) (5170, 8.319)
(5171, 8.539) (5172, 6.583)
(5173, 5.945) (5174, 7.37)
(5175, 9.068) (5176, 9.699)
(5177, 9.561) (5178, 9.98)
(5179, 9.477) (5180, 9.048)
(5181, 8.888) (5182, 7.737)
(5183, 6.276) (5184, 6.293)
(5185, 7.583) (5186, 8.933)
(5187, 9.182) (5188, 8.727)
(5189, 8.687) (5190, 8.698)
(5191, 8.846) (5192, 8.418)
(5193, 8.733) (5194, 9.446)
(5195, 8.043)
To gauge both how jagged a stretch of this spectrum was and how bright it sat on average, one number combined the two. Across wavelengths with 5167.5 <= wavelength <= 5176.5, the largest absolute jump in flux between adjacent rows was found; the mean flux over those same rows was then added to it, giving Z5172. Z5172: 9.8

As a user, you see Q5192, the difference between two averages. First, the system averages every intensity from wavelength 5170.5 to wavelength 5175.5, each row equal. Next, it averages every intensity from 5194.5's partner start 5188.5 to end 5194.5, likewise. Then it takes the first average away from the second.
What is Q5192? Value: 1.3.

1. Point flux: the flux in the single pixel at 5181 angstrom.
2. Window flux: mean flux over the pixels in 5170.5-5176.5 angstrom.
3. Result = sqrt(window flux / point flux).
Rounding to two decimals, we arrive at 0.94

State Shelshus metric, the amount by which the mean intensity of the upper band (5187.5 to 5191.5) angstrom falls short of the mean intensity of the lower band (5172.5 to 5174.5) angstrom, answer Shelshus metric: -2.1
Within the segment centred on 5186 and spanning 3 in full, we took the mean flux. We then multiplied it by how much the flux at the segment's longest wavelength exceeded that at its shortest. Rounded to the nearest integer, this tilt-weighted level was 14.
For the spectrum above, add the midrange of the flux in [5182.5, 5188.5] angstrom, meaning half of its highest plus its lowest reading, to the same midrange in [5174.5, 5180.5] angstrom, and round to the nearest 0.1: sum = 17.2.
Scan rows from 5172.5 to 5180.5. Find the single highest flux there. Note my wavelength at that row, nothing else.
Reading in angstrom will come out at 5178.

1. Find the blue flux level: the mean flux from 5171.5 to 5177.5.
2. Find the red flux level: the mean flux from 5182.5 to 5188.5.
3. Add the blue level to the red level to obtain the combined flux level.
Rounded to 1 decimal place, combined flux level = 15.9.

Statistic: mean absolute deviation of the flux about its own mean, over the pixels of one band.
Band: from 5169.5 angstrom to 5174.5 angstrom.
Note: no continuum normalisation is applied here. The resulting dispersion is 0.87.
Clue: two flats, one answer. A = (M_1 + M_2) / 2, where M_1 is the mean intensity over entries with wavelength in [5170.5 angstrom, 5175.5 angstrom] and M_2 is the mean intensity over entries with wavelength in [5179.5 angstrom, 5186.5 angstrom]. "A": 7.66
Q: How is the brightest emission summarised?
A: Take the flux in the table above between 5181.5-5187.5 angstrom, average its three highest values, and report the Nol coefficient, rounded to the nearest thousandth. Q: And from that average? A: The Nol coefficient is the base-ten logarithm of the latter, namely 0.935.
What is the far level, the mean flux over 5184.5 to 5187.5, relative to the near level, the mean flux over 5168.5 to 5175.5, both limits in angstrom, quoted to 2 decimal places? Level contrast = 1.11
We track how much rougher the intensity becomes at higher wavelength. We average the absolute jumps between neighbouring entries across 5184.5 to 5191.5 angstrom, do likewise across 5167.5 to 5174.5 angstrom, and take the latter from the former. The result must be -0.53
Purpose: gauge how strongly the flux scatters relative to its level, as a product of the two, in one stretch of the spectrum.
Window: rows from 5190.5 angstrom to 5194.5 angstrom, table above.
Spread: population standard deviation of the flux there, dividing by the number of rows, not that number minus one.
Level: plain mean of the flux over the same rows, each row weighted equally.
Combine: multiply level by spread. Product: 3.3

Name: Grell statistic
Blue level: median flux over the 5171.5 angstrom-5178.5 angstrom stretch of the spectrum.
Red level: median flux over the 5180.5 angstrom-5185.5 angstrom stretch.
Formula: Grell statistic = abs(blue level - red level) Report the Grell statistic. 1.5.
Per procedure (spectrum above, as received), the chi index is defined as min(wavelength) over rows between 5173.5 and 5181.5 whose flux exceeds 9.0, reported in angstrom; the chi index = 5175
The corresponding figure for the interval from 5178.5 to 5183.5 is 5179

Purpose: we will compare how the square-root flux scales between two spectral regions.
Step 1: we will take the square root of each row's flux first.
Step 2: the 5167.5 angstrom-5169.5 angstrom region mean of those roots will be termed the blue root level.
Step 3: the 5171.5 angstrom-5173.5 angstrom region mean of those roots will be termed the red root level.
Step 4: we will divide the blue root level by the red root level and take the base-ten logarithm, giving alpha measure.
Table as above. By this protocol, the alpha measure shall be 0.041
